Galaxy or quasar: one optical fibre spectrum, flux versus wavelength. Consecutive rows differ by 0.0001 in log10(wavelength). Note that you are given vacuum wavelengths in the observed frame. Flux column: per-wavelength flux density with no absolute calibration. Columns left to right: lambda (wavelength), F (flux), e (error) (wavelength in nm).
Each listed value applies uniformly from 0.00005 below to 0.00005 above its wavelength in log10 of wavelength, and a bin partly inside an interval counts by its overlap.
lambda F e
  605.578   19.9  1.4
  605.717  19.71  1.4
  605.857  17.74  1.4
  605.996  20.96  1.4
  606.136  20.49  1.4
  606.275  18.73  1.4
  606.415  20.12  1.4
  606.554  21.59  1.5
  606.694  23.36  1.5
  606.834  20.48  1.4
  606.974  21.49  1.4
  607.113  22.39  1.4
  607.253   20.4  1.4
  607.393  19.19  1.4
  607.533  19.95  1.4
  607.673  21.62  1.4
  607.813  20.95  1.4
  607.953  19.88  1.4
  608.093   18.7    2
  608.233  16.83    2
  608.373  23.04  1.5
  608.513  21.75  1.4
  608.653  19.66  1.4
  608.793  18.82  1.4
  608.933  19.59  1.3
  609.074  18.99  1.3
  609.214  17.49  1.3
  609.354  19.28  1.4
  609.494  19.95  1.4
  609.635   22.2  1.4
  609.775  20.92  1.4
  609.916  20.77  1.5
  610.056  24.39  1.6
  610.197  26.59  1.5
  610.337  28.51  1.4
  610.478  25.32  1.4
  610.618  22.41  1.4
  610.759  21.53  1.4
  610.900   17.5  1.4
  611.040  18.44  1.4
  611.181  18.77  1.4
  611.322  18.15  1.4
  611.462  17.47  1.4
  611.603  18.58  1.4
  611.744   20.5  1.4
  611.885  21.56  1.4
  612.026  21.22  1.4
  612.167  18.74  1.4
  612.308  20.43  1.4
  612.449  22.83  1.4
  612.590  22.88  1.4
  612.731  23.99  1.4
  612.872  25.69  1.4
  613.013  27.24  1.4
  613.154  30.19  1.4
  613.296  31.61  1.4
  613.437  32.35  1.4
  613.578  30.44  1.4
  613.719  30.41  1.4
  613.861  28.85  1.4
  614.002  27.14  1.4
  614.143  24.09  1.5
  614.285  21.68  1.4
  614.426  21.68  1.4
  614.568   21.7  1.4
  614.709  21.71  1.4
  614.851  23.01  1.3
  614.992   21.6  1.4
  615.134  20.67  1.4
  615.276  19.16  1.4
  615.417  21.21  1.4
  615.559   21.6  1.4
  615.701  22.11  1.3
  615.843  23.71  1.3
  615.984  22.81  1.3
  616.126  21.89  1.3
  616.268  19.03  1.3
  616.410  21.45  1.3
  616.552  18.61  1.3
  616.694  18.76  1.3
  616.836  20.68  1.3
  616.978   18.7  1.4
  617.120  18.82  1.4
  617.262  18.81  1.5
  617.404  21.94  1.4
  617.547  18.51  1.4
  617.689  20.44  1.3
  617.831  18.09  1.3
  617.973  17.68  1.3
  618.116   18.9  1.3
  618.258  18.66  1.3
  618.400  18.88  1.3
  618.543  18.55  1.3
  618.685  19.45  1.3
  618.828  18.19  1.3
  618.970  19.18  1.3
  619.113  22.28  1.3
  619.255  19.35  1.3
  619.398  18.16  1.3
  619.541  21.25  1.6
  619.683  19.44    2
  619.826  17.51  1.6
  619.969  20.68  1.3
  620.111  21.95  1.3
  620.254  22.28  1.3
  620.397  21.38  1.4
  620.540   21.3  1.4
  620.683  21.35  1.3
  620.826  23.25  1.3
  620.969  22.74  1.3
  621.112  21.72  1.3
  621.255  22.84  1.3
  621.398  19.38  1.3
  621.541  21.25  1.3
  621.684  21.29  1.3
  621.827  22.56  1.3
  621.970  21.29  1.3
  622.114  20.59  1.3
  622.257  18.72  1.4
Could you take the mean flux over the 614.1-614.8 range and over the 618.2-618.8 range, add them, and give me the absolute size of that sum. 41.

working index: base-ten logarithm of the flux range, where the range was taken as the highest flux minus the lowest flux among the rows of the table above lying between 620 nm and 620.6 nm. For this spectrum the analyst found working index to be -0.01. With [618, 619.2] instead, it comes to 0.61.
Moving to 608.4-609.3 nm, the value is 0.63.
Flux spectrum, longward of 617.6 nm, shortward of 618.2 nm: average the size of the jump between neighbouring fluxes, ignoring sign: 1.33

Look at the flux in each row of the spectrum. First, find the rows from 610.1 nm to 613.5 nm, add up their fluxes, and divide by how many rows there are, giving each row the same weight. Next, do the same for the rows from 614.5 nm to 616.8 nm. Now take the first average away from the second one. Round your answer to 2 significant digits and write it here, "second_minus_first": -1.8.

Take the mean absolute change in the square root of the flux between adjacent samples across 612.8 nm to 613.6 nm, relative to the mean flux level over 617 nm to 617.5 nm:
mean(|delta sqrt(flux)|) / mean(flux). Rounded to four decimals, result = 0.0080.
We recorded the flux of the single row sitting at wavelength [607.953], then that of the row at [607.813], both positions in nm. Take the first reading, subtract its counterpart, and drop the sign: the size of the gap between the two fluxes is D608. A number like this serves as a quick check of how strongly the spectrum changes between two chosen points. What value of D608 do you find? 1.1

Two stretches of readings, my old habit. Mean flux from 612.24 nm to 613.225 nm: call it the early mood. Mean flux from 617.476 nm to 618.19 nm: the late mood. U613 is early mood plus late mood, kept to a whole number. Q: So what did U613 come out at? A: 43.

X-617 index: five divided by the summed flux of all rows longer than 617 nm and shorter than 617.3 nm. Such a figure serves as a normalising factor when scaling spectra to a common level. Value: 0.133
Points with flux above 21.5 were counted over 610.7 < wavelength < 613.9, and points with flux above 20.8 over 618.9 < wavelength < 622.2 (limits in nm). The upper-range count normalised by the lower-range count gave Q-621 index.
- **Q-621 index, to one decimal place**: 1.2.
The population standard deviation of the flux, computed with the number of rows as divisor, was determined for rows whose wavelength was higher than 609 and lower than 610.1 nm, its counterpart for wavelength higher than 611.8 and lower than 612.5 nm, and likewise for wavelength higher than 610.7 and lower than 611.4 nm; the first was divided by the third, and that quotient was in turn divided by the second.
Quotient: 1.1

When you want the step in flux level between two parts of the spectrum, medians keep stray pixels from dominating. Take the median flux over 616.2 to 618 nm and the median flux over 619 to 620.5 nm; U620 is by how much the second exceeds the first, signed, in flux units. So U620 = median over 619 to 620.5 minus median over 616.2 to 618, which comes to 2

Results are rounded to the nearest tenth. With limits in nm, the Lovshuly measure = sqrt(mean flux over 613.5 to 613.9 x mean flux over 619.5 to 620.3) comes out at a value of 24.8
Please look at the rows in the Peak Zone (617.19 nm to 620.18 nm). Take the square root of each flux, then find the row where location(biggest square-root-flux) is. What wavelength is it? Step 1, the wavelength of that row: 619.113 nm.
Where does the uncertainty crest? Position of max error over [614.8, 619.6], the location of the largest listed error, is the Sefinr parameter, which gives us 619.541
